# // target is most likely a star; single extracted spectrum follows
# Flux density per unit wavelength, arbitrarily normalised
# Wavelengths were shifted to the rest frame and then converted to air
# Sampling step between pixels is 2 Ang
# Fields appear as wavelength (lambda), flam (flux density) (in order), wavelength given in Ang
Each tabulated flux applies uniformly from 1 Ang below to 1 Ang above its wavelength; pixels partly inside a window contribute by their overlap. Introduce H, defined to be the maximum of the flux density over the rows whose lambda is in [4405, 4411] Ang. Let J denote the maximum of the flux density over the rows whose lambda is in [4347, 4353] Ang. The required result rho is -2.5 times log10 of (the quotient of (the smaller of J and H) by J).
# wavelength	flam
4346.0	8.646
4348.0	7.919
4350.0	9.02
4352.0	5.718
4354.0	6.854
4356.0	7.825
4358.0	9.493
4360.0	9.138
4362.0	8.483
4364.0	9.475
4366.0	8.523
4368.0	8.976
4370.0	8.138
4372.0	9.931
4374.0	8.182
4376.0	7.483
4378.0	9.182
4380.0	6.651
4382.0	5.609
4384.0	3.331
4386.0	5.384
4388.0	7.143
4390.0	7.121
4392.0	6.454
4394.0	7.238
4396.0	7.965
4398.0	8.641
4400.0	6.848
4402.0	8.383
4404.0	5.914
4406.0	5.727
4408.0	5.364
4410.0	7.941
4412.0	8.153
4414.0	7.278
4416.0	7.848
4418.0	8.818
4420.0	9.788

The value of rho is 0.14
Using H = 7.941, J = 9.02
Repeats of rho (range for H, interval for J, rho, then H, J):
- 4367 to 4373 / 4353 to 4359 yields 0.00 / 9.931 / 9.493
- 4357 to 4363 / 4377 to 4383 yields 0.00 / 9.493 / 9.182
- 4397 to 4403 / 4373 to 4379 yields 0.07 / 8.641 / 9.182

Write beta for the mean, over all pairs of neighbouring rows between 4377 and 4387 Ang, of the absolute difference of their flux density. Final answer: 1.98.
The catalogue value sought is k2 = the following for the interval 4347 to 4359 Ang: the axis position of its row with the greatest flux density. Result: 4358.0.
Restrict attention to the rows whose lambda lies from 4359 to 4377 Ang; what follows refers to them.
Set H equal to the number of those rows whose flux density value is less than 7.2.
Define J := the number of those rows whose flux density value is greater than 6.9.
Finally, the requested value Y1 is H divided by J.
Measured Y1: 0.0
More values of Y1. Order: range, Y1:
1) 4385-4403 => 0.8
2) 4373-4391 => 1.2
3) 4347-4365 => 0.3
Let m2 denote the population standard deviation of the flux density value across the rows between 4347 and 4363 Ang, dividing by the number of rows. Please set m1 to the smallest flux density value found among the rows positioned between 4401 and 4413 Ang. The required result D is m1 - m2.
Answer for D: 4.2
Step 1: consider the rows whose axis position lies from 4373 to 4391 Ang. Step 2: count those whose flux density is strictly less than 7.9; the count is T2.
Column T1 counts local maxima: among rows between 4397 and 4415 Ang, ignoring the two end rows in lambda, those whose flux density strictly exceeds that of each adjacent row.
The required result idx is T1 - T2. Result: -5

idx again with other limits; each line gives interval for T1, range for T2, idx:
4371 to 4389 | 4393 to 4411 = -4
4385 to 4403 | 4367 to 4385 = -2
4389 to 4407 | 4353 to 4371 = 0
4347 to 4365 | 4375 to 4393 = -6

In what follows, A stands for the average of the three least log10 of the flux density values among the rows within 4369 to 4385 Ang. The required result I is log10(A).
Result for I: -0.16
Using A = 0.70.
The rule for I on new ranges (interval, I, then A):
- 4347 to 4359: -0.08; 0.83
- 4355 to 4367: -0.04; 0.92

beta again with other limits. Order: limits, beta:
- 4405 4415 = 1.01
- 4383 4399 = 0.96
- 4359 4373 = 0.95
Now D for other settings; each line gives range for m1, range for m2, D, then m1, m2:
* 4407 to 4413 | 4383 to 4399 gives 3.8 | 5.364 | 1.5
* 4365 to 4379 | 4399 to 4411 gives 6.3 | 7.483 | 1.1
